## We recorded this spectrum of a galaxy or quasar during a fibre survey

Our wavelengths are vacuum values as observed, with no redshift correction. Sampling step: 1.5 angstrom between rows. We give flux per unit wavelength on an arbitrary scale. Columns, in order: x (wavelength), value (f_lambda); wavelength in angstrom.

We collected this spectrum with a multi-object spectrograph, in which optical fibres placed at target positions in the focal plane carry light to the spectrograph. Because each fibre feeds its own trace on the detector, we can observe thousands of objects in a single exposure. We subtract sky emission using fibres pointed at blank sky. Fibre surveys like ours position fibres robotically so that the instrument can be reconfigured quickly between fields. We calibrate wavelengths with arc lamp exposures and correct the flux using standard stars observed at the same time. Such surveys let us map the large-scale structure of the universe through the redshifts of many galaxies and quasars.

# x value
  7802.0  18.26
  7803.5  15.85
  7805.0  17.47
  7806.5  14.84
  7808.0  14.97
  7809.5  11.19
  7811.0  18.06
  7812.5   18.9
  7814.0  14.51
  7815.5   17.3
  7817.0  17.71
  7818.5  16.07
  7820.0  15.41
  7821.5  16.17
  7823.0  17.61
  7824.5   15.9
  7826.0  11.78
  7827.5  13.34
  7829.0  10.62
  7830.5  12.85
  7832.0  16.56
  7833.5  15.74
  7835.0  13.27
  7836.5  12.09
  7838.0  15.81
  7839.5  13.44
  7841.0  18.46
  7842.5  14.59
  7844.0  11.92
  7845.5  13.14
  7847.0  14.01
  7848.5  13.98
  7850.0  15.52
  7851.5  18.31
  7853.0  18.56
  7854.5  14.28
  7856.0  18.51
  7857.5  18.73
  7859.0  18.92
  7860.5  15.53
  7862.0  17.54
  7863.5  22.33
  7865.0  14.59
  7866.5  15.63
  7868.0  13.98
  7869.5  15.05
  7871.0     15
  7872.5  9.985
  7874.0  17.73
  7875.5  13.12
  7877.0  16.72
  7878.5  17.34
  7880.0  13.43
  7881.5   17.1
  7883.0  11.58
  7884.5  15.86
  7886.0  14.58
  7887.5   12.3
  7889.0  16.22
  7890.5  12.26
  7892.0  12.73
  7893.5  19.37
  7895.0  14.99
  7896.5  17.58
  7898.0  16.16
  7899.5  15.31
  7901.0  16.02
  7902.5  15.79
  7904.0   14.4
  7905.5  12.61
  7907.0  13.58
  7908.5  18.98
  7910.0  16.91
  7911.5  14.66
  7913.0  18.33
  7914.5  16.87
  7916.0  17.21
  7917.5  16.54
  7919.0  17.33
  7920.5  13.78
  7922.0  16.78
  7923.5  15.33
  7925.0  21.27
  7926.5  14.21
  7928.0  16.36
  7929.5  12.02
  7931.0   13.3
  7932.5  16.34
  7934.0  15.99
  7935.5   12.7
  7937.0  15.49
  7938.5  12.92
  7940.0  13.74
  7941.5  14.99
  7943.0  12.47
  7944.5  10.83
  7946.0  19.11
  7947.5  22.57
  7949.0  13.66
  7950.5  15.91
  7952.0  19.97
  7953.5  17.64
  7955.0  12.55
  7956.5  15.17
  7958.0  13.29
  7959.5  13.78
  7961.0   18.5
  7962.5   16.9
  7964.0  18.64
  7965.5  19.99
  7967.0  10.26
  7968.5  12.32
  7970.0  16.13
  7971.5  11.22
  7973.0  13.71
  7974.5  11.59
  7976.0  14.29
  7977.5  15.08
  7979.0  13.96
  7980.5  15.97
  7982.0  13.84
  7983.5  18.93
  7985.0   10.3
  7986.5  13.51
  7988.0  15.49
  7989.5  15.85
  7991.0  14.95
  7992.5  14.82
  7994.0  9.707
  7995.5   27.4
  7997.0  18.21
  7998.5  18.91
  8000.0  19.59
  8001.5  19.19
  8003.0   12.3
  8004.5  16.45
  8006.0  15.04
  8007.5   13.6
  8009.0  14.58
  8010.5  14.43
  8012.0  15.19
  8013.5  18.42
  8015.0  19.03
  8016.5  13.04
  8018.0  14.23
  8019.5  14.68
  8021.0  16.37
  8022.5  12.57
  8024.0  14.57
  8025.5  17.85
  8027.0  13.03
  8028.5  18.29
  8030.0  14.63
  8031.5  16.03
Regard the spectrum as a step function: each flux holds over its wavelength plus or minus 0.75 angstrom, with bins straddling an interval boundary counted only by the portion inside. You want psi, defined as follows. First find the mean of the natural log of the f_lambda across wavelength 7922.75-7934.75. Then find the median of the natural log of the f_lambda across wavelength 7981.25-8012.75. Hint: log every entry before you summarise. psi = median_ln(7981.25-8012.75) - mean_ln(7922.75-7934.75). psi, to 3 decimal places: -0.024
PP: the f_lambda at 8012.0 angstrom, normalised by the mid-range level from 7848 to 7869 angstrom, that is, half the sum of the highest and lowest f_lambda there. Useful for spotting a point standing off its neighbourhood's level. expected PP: 0.84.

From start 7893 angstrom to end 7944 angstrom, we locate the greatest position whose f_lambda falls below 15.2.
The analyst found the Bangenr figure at 7943.0 angstrom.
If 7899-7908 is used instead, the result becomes 7907.0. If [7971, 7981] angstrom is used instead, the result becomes 7979.0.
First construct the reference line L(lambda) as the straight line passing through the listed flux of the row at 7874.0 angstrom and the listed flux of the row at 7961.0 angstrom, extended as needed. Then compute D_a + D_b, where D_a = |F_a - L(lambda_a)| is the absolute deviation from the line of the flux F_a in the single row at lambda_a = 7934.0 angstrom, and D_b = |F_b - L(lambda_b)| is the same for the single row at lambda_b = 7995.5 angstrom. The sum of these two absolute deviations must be 11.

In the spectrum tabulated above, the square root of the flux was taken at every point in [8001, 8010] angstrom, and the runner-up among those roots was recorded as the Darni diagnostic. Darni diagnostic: 4.06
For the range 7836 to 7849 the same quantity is 3.98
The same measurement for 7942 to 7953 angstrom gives 4.47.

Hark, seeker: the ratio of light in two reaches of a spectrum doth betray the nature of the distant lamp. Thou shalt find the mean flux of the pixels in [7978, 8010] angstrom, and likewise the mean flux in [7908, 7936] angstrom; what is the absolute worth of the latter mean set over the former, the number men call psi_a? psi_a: 1.01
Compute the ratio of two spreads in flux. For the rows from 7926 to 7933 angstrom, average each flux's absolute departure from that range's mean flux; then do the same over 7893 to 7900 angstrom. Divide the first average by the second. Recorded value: 1.1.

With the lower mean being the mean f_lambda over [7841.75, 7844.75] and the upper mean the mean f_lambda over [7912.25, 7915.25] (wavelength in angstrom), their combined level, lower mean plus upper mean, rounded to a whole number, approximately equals 31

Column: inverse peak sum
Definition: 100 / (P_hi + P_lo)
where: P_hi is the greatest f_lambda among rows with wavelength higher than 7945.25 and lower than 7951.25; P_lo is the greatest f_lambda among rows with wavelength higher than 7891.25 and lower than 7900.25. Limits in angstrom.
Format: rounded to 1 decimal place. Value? 2.4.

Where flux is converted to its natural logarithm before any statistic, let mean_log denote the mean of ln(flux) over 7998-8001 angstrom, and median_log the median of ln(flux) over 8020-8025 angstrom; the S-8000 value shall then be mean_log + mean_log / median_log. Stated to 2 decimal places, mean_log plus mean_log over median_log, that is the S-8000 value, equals 4.06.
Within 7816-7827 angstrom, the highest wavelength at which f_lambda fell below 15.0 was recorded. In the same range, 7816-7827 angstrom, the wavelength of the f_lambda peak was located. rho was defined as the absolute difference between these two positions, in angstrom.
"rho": 9.0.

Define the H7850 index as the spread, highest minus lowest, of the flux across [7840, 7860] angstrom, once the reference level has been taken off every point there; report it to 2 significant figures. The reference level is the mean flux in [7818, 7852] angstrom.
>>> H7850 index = 7.0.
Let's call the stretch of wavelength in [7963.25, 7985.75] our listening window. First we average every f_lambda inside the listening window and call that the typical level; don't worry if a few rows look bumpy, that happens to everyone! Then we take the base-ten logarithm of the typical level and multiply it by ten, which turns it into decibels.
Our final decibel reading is 11.6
